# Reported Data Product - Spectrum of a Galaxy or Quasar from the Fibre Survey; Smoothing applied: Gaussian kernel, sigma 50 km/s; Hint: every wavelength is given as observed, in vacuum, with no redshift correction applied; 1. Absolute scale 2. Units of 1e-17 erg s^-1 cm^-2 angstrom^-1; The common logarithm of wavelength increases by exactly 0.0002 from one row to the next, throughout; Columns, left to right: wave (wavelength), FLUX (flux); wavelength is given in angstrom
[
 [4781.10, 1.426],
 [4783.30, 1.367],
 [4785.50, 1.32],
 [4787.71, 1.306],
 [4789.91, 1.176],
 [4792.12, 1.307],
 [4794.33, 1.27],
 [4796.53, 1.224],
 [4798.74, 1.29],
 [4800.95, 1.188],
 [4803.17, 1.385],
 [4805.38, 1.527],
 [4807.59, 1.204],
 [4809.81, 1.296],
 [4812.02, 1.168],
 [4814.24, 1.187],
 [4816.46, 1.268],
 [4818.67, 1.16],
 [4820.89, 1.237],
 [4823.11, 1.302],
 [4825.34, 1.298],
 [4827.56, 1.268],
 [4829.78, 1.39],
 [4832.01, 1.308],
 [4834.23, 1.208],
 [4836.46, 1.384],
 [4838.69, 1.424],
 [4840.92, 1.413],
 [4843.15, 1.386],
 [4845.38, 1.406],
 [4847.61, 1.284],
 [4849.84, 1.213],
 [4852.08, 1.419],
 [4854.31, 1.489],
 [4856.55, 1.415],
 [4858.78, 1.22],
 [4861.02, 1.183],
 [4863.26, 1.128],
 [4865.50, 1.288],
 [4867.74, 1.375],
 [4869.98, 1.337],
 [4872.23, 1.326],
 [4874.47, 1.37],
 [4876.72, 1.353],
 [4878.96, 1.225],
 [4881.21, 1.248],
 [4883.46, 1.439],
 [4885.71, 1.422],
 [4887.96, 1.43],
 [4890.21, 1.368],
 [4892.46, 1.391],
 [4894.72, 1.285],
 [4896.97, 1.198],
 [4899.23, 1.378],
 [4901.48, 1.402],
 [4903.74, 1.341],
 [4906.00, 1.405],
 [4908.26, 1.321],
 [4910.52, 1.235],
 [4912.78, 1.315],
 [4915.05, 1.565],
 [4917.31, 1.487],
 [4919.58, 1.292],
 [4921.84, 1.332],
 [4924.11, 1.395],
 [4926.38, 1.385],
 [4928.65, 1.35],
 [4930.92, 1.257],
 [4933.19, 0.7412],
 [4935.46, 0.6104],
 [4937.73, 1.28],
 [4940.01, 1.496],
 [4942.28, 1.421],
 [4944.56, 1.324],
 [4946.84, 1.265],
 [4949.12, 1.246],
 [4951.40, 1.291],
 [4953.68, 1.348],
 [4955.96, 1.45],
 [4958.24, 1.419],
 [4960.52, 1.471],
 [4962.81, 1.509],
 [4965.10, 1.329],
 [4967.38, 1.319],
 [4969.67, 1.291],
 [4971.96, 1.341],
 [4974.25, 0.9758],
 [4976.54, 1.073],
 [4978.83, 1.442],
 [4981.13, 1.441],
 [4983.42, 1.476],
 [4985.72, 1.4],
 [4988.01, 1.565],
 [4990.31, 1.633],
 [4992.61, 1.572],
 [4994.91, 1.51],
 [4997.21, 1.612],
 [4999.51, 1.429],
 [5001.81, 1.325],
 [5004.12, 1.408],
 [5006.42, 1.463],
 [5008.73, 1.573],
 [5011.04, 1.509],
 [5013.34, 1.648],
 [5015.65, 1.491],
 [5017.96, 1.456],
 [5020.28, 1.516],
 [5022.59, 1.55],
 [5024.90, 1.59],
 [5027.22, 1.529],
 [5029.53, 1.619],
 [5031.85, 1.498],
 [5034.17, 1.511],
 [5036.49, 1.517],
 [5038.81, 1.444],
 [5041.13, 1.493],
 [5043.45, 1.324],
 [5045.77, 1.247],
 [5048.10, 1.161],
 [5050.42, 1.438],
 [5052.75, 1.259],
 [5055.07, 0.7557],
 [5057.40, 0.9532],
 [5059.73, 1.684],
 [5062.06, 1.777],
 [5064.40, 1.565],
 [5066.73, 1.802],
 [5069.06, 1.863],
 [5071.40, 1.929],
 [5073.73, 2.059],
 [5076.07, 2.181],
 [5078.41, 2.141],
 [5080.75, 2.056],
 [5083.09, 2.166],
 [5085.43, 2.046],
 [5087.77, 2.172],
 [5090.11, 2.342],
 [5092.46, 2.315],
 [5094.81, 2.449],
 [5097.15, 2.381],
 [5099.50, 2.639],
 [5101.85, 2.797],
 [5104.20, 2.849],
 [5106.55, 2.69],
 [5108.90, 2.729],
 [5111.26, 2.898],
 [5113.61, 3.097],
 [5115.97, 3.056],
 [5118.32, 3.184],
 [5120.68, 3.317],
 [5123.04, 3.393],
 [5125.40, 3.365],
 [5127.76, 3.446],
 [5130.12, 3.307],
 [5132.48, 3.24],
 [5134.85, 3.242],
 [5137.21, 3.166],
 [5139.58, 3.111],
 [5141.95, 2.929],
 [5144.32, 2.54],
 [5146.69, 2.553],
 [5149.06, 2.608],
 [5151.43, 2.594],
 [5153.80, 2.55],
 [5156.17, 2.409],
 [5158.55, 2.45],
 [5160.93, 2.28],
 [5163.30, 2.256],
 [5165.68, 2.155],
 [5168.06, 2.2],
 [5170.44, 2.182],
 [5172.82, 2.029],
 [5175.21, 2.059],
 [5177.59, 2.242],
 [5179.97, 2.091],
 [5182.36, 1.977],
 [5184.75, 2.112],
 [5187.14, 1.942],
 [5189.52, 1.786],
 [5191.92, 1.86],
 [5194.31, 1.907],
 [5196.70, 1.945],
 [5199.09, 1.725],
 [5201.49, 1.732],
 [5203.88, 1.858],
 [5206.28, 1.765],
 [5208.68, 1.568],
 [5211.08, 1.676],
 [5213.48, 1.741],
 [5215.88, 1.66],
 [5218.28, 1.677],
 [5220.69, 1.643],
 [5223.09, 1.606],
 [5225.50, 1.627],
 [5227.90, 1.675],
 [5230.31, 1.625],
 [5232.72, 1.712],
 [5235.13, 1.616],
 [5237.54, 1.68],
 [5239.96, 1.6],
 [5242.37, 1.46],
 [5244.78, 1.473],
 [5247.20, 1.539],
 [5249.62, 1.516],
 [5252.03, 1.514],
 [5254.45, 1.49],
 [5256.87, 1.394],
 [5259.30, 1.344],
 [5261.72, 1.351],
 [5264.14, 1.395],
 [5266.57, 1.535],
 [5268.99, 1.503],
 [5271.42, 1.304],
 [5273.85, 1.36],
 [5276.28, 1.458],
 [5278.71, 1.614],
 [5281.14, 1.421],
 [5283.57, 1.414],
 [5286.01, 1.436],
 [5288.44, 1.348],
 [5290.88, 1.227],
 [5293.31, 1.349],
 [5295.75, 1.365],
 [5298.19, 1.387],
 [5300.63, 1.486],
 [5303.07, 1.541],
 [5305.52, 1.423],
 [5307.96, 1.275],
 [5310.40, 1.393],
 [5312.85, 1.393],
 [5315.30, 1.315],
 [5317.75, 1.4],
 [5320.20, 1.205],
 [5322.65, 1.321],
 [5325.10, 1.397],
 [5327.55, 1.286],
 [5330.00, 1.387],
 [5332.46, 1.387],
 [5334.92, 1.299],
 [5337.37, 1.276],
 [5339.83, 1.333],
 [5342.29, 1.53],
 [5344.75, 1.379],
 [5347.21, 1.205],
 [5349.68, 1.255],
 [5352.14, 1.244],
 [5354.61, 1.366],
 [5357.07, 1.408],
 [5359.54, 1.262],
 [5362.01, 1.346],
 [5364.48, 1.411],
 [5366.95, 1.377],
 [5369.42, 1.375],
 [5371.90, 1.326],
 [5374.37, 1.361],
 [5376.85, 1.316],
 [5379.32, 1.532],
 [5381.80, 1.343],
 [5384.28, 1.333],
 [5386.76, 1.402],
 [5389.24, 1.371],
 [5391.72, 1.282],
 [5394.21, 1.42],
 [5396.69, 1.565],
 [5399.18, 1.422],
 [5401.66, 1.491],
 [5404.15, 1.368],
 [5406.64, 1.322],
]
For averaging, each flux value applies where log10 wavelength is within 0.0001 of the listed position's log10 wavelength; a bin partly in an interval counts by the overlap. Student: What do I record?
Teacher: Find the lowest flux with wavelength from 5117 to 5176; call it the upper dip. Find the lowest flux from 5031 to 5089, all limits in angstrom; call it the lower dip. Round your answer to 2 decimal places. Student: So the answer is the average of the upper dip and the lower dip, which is 1.39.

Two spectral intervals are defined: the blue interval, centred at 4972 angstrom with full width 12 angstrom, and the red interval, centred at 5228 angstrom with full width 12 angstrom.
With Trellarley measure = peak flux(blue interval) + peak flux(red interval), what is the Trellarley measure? 3.1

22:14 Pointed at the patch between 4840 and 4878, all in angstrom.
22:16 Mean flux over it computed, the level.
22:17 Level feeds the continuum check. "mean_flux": 1.33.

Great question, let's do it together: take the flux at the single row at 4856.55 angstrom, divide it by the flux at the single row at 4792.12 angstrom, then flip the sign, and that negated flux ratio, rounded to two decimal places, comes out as -1.08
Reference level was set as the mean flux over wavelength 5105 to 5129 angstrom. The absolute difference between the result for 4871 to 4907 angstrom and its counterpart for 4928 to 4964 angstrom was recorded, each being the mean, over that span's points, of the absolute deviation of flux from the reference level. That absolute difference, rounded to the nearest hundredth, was 0.07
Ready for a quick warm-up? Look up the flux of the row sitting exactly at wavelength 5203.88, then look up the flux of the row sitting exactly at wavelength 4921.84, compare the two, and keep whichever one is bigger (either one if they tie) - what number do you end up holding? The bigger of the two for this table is 1.9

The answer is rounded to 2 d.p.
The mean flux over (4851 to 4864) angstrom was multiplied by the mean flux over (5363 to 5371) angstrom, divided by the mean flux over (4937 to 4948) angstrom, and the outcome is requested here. 1.34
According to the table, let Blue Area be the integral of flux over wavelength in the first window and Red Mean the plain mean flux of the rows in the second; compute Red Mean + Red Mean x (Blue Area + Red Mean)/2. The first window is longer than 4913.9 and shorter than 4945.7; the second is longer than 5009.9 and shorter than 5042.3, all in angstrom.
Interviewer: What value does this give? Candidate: 34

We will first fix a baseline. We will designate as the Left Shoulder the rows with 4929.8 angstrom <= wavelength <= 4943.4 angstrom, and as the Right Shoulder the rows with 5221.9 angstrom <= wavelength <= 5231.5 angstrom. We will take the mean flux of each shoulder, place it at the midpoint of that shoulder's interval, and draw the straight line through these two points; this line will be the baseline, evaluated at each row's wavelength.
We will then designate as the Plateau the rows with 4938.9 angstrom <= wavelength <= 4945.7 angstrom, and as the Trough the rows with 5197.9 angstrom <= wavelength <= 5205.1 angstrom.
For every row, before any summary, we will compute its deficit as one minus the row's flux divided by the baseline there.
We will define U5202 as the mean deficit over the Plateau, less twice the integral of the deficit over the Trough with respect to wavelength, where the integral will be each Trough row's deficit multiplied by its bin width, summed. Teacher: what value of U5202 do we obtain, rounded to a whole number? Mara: 1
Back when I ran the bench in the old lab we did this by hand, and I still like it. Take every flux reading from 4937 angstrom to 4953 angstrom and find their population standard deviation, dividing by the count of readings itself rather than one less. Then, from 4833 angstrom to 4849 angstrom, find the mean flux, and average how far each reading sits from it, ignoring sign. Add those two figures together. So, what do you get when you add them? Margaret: 0.149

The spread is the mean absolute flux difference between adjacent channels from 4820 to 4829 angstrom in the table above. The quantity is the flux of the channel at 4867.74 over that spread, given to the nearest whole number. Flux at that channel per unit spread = 42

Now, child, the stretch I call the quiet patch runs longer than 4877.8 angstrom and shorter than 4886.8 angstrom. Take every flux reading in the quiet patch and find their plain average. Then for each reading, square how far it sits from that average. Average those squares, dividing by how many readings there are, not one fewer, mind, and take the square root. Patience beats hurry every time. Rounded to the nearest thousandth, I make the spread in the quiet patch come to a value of 0.098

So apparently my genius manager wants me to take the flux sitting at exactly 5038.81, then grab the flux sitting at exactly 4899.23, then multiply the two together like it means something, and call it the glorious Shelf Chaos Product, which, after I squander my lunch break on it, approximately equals 2.0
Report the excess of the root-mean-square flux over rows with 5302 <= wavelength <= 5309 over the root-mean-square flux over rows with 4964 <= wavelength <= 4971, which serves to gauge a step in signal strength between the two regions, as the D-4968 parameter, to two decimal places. 0.10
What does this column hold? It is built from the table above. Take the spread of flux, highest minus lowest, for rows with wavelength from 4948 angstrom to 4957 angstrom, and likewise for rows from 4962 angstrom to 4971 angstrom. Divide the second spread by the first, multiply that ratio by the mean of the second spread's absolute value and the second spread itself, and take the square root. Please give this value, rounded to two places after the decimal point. 0.48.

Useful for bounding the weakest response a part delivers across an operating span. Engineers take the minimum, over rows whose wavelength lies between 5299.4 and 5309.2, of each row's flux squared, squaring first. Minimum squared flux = 1.6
